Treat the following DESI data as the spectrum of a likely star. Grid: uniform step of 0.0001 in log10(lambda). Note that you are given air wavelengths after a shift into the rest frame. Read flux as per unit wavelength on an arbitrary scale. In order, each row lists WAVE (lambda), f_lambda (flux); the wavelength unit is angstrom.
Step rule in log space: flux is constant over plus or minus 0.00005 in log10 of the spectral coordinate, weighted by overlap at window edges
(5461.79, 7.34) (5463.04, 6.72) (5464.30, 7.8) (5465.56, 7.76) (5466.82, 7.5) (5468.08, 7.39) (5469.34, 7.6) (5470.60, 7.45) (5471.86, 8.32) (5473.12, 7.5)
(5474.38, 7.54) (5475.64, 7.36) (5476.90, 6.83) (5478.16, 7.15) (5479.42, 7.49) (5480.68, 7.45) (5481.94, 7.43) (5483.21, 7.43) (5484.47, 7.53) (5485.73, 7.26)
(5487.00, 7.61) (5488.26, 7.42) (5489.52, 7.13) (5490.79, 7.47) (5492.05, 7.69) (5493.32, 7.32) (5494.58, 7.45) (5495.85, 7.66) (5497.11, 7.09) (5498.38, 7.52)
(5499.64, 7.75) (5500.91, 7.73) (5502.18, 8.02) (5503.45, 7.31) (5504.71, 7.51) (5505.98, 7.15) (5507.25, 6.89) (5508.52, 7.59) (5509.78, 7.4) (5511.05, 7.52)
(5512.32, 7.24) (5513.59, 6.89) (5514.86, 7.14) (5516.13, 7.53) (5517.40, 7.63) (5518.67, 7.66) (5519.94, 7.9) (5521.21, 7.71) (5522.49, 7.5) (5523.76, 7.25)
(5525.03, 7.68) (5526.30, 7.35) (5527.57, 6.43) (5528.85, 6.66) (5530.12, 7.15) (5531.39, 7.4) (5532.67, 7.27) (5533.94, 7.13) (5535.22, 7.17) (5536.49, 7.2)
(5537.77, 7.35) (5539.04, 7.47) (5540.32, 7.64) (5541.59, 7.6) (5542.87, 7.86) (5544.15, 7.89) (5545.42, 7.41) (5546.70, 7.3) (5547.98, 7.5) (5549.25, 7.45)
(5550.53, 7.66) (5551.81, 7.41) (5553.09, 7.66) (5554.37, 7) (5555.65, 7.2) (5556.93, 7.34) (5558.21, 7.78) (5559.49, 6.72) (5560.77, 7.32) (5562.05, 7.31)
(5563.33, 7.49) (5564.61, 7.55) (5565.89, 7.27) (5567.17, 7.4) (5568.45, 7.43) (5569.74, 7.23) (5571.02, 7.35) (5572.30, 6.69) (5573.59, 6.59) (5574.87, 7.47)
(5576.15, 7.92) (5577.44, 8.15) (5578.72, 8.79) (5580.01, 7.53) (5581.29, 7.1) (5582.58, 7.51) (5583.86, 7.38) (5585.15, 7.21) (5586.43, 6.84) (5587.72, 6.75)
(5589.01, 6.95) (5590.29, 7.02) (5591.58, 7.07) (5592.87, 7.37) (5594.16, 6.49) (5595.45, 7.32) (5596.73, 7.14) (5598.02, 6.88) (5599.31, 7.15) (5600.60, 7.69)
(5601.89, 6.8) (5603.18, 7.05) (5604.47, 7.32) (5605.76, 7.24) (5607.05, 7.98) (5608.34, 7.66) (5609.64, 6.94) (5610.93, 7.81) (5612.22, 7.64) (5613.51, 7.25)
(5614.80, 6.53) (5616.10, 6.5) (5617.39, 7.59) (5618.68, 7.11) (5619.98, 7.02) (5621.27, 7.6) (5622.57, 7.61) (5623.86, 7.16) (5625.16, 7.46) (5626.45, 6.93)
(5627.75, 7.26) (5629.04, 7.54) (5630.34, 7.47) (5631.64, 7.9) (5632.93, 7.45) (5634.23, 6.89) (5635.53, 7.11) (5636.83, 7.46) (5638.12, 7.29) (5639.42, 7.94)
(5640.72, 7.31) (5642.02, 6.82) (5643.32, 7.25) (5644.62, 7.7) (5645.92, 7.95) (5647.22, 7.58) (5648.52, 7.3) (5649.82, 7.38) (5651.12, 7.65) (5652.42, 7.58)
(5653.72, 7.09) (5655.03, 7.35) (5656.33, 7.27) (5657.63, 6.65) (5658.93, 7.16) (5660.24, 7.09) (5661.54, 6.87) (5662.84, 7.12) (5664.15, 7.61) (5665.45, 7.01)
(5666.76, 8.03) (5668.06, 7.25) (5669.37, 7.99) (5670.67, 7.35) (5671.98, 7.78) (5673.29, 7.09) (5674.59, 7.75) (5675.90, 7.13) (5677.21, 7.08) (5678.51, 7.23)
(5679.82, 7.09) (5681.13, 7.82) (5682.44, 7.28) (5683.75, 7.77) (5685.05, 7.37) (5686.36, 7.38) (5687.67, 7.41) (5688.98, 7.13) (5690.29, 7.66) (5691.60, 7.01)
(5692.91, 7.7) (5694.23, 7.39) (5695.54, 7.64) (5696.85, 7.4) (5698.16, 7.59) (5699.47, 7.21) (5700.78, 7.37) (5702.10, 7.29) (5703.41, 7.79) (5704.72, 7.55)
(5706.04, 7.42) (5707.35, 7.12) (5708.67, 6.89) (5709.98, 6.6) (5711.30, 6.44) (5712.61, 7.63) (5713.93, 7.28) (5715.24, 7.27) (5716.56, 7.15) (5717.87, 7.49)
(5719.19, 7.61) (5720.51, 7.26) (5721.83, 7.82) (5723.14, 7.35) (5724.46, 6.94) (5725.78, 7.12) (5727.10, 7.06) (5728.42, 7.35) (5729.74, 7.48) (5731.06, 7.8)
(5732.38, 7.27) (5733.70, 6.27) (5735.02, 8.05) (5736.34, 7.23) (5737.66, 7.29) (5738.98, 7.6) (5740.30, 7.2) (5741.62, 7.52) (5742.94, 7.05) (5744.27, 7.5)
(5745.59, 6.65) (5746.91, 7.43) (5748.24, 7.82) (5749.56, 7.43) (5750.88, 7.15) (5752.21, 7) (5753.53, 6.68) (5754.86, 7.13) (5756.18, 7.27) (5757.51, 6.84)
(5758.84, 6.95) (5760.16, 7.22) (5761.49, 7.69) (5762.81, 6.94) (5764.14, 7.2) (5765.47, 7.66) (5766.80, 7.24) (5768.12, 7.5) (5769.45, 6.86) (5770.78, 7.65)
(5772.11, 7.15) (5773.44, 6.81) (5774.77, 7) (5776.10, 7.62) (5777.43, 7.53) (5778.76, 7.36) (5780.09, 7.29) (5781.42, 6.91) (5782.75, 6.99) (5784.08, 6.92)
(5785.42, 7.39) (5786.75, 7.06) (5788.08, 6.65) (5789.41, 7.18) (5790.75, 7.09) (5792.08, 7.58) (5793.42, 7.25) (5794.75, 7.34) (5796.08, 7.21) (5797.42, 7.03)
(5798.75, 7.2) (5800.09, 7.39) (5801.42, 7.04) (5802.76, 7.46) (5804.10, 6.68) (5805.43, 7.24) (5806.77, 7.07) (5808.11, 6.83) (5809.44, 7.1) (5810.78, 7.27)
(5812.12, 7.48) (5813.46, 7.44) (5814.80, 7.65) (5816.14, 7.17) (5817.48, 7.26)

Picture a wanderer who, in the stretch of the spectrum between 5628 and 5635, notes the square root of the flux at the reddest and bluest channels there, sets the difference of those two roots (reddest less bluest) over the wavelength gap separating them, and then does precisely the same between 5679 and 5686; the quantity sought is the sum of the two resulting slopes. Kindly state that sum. -0.013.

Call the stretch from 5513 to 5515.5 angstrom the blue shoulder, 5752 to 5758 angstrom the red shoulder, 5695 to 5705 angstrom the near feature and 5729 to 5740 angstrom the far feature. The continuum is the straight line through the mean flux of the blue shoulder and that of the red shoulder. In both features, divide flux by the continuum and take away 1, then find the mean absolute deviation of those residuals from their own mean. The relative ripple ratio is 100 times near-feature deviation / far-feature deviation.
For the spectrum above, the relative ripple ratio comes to 45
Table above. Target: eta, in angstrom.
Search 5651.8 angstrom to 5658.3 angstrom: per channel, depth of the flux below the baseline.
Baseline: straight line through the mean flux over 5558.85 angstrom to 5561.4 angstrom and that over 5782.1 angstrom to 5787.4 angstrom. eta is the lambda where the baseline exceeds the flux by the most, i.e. 5657.63 angstrom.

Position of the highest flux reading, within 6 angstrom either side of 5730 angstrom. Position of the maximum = 5735.02 angstrom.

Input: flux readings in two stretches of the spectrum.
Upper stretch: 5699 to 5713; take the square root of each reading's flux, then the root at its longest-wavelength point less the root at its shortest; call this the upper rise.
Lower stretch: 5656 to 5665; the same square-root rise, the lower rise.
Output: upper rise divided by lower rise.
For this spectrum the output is 1.2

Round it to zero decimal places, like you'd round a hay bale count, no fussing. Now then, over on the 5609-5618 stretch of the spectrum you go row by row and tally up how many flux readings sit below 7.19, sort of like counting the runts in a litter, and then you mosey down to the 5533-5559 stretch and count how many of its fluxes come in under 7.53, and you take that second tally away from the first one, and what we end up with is -10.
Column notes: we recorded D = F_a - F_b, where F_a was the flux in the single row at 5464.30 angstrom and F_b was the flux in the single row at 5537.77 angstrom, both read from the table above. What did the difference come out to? 0.45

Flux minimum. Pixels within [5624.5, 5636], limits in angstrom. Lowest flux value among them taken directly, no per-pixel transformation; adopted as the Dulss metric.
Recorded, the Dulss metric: 6.89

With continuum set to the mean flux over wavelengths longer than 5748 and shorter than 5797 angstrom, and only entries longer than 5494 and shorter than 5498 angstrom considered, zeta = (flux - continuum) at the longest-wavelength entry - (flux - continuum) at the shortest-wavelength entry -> -0.4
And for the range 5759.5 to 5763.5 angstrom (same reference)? -0.3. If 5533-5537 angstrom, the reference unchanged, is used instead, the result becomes 0.1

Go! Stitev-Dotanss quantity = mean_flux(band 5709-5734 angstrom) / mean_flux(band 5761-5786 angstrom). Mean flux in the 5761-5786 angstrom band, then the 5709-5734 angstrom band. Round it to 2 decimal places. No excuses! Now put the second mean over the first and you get 1.00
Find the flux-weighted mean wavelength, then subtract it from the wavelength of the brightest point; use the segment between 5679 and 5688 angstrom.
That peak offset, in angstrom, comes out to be -2.6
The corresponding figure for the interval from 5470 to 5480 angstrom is -3.1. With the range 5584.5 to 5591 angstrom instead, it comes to -2.6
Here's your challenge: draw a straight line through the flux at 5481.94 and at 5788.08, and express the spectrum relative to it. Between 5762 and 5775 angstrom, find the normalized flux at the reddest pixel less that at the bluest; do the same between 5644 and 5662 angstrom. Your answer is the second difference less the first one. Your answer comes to -0.13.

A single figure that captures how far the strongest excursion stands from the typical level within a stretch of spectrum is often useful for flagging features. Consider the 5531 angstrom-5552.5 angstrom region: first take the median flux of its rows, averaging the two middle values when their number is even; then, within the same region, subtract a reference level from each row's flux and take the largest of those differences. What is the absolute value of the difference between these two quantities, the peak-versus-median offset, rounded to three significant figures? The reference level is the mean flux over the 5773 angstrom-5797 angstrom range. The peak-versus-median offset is 6.70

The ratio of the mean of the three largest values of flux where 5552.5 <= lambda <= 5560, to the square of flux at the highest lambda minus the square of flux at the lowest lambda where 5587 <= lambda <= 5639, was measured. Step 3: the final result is 1.0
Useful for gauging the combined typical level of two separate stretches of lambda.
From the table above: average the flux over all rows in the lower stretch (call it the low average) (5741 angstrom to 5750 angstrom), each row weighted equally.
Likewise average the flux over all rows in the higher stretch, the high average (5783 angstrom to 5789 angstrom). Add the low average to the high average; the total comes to 14.35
